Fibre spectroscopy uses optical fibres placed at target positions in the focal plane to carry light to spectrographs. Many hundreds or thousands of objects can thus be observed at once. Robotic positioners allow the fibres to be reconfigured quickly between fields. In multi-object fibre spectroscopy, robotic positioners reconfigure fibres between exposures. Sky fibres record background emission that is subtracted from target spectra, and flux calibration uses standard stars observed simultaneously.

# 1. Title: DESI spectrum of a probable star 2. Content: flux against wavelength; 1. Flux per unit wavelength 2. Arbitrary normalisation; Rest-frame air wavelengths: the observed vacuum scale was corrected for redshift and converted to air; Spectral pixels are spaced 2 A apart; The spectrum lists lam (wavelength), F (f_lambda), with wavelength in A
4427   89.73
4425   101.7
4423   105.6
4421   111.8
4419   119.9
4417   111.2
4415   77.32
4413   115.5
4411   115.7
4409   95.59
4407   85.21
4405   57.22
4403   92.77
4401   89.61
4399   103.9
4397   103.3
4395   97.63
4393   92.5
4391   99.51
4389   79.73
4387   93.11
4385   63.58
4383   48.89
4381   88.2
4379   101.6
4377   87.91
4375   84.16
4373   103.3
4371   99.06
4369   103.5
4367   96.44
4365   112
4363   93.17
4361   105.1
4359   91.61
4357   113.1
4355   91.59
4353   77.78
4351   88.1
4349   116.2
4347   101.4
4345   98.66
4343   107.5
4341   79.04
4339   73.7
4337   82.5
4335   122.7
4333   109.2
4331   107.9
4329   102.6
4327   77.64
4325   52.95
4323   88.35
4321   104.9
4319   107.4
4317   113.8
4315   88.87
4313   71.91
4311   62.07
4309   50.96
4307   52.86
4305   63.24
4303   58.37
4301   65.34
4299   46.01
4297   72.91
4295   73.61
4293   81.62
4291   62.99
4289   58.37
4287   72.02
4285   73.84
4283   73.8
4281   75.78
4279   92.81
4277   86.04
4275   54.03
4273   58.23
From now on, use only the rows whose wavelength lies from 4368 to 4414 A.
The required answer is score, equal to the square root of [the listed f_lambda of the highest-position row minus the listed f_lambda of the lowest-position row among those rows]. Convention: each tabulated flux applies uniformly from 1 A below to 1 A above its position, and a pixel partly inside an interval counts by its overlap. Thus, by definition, 3.5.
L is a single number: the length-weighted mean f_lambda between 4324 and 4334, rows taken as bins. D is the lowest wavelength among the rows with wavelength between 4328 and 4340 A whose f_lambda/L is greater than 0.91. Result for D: 4329 A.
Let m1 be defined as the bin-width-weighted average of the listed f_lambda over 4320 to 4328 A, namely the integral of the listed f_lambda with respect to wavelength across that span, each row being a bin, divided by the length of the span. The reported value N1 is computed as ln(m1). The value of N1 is 4.39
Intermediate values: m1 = 81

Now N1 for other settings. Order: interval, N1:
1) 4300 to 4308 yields 4.09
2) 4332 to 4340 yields 4.57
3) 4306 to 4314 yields 4.09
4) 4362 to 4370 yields 4.62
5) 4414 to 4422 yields 4.65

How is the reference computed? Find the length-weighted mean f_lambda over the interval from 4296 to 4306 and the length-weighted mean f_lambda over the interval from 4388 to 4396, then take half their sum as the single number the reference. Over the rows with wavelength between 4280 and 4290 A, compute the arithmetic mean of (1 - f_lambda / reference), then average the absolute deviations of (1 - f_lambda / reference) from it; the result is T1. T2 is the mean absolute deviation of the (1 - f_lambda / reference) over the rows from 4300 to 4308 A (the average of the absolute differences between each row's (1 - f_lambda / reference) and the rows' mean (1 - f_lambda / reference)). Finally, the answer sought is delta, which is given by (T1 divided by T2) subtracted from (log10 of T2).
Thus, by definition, -2.39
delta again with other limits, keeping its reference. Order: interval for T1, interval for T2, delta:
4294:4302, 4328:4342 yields -1.27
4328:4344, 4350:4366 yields -2.34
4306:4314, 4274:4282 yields -1.41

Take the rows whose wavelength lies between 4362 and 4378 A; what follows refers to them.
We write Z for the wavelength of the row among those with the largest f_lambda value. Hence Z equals 4365 A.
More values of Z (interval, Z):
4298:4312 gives 4301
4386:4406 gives 4399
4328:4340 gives 4335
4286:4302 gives 4293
